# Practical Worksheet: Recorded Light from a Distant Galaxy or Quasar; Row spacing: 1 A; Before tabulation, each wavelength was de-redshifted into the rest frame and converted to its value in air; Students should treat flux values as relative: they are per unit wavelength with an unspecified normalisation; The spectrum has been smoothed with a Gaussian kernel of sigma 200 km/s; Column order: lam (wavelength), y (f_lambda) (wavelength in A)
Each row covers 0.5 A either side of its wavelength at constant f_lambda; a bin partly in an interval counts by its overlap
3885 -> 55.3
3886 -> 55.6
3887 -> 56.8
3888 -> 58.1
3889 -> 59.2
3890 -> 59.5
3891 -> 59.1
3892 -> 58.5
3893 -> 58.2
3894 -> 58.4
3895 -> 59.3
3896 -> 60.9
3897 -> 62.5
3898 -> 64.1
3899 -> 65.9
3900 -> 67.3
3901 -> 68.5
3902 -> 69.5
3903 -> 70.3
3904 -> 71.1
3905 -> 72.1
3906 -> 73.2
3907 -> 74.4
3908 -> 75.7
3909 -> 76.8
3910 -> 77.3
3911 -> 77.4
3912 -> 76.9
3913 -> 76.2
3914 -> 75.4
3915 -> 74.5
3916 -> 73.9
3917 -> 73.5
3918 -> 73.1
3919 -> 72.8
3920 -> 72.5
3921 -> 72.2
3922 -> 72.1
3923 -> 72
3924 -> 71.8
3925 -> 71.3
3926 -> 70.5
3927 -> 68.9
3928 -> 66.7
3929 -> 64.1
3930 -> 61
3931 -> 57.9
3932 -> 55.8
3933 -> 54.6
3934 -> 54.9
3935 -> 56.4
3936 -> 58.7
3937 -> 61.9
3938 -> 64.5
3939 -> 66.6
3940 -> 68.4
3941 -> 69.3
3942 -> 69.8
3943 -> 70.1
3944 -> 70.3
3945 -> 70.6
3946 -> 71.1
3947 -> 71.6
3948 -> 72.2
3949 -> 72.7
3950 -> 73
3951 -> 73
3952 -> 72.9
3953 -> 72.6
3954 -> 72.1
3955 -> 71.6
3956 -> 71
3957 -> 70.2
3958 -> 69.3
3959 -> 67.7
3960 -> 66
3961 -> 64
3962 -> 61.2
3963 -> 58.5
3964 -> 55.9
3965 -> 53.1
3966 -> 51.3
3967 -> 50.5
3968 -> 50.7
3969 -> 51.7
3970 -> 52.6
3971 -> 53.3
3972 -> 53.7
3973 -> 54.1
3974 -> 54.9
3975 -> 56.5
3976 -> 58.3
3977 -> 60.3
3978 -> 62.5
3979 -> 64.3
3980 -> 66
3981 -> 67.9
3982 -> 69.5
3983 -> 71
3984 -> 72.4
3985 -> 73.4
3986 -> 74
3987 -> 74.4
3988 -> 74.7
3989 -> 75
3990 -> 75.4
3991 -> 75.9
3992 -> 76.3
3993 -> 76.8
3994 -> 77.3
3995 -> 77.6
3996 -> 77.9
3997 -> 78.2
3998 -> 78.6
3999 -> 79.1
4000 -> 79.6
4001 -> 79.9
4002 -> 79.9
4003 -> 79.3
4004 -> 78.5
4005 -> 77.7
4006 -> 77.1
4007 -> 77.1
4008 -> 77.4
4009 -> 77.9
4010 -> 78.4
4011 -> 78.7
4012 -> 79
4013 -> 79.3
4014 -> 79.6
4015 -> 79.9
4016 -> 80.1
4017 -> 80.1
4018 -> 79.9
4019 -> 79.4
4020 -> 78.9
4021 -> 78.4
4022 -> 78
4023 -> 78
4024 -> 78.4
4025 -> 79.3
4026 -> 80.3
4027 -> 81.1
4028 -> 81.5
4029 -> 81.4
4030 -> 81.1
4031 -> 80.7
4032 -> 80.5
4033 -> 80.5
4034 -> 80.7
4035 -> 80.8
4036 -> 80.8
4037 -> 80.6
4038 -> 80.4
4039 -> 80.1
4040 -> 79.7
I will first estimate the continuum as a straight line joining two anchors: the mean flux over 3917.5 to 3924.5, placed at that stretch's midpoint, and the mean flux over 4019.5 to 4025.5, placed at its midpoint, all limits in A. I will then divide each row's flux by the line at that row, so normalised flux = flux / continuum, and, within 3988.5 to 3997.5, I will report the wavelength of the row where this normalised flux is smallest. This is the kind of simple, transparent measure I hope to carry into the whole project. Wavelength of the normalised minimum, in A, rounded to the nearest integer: 3989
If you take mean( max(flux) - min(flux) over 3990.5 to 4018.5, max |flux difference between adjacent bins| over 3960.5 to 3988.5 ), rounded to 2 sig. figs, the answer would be 3.5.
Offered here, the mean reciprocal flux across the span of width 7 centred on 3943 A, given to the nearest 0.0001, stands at 0.0143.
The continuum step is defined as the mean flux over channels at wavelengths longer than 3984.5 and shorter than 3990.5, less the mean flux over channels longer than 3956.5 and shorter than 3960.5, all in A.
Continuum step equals 6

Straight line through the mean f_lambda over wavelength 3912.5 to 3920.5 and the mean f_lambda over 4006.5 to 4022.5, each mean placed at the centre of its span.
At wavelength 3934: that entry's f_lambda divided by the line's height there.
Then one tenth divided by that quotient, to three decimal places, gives 0.136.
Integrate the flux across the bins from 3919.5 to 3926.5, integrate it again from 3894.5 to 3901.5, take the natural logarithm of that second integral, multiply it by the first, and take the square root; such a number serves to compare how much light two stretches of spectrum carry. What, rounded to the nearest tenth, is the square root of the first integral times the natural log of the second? 55.4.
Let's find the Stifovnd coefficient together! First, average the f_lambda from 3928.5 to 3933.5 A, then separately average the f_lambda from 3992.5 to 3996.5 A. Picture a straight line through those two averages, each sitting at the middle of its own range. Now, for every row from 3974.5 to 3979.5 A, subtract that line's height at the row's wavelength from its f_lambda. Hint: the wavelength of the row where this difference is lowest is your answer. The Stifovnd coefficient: 3975 A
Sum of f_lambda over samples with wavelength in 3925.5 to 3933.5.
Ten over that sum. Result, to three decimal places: 0.020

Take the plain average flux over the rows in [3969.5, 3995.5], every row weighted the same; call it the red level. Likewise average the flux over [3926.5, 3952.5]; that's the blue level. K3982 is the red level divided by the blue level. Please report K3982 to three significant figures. 1.02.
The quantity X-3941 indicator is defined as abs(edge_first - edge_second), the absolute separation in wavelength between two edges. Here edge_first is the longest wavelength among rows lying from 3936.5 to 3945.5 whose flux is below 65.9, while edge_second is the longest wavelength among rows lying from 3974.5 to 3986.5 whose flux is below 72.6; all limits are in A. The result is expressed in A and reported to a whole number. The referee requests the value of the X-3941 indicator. 46 A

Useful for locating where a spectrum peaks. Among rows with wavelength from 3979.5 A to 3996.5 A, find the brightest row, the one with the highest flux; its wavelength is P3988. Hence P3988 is 3996 A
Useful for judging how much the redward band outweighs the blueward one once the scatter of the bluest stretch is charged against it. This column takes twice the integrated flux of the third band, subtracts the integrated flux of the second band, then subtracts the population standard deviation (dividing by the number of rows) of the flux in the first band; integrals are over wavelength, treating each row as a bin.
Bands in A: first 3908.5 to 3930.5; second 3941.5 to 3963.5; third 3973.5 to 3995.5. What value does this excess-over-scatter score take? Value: 1533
